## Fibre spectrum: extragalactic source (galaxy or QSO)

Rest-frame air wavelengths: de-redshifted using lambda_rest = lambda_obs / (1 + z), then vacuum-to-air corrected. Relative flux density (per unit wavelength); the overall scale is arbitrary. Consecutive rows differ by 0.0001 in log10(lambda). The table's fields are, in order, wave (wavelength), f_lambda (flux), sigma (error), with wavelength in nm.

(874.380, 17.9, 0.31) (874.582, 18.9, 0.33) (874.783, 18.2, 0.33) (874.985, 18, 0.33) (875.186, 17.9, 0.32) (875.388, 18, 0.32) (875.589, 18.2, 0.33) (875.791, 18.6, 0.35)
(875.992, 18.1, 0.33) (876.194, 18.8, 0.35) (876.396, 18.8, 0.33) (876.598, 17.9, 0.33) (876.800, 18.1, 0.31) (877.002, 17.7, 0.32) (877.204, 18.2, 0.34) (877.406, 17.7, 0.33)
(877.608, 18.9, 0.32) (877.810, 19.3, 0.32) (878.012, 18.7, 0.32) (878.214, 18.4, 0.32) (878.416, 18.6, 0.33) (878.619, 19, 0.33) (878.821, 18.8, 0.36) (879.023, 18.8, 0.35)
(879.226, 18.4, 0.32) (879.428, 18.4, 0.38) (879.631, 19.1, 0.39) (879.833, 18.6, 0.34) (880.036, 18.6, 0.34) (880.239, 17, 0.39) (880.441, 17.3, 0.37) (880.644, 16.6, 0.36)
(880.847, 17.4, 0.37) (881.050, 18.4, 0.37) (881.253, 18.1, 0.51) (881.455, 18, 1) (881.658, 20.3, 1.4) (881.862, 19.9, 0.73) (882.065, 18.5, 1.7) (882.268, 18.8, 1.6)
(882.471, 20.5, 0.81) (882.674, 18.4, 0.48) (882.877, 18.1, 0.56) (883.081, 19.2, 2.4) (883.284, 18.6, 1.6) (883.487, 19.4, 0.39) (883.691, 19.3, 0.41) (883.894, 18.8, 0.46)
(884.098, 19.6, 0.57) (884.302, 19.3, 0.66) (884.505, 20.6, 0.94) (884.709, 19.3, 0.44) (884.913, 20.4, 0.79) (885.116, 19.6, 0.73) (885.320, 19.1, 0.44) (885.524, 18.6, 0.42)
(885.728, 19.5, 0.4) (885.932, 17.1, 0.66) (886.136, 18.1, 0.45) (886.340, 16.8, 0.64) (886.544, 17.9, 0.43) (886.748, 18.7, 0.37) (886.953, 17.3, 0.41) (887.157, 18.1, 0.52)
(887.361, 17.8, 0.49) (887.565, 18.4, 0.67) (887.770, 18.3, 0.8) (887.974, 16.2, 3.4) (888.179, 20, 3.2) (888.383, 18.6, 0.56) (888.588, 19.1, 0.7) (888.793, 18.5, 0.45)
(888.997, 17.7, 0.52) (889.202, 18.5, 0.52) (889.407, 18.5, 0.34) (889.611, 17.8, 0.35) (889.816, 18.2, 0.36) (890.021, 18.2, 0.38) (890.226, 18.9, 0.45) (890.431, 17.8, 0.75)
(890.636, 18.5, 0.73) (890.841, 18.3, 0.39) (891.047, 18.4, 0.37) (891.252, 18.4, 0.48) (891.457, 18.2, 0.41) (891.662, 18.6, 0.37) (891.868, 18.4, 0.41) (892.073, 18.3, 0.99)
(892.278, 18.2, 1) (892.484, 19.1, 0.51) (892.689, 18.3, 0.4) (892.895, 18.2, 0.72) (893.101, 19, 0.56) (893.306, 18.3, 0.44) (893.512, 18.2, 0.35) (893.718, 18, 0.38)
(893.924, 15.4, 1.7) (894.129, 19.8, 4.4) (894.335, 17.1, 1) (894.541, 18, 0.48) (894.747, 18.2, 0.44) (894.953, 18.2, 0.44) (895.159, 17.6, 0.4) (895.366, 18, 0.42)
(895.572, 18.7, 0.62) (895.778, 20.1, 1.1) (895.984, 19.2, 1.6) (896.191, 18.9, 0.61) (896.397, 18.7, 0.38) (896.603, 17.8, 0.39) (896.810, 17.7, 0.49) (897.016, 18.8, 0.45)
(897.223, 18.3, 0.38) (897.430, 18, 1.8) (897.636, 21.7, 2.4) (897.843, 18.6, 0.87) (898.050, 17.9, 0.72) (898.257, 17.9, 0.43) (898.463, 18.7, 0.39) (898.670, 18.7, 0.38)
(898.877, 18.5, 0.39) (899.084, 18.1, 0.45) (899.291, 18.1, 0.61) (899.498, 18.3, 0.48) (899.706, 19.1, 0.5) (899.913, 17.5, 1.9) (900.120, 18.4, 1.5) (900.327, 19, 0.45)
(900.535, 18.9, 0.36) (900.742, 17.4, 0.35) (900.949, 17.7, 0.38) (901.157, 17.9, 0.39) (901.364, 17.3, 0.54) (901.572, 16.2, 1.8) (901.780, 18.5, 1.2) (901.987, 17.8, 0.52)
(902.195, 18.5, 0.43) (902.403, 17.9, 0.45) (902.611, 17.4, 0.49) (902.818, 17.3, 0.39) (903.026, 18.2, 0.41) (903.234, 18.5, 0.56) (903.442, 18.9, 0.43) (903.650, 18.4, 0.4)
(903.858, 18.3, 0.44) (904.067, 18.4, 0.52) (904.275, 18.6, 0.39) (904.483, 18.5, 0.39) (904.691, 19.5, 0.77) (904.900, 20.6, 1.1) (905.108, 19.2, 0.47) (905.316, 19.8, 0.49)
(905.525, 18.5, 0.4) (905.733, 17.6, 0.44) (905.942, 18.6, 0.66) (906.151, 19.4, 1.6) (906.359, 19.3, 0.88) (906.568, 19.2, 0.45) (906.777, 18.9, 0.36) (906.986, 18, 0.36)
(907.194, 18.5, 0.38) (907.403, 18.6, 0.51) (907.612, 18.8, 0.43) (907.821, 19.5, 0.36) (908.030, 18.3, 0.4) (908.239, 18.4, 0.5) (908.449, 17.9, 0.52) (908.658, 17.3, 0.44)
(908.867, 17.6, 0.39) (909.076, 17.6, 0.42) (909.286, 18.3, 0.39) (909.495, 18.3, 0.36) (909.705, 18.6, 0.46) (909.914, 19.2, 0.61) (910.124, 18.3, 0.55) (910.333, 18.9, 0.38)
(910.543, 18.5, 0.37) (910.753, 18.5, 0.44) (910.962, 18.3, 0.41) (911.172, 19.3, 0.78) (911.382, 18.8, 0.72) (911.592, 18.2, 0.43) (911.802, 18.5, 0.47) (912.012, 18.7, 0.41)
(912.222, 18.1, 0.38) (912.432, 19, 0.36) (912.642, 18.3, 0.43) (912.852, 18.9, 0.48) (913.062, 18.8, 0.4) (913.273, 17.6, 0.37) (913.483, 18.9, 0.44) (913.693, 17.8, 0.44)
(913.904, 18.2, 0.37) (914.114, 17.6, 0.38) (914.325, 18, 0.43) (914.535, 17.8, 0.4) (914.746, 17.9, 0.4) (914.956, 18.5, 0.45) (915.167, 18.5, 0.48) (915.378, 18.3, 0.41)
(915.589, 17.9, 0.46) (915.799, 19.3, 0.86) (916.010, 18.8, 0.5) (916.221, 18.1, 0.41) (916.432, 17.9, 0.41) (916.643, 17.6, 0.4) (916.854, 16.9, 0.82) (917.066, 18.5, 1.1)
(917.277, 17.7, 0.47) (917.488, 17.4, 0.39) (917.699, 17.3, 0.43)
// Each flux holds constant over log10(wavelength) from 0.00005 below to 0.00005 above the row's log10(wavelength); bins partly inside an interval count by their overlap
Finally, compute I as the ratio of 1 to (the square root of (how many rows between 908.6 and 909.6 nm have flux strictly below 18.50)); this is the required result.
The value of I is 0.45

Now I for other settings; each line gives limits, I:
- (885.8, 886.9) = 0.50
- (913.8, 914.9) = 0.45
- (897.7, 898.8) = 0.71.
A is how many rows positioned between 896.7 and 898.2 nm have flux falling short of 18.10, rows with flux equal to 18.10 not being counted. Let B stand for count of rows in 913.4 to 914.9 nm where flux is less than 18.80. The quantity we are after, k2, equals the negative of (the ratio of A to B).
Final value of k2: -0.50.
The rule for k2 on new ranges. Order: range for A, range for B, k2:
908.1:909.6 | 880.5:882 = -0.80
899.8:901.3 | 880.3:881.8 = -0.67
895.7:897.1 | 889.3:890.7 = -0.33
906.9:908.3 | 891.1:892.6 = -0.17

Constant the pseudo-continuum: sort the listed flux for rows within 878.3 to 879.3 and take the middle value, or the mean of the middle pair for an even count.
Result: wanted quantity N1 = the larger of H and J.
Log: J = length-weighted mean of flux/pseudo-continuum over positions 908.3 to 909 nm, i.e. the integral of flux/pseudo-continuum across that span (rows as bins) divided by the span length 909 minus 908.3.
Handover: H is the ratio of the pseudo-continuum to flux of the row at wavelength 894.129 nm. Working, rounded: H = 0.95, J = 0.94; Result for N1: 0.95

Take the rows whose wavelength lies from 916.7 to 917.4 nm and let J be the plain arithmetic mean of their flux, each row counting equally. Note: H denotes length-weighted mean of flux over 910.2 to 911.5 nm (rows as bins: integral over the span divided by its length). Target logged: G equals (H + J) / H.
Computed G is 1.95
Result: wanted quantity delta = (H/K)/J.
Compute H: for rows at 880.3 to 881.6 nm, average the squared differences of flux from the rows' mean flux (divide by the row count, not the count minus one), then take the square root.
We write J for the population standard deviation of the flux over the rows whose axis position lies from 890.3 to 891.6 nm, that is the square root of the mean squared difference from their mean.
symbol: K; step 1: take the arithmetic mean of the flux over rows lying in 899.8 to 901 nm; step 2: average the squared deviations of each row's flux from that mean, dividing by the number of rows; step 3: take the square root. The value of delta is 4.1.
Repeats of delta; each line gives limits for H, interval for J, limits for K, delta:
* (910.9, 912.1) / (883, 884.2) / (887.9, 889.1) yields 0.9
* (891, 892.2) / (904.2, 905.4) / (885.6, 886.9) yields 0.2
